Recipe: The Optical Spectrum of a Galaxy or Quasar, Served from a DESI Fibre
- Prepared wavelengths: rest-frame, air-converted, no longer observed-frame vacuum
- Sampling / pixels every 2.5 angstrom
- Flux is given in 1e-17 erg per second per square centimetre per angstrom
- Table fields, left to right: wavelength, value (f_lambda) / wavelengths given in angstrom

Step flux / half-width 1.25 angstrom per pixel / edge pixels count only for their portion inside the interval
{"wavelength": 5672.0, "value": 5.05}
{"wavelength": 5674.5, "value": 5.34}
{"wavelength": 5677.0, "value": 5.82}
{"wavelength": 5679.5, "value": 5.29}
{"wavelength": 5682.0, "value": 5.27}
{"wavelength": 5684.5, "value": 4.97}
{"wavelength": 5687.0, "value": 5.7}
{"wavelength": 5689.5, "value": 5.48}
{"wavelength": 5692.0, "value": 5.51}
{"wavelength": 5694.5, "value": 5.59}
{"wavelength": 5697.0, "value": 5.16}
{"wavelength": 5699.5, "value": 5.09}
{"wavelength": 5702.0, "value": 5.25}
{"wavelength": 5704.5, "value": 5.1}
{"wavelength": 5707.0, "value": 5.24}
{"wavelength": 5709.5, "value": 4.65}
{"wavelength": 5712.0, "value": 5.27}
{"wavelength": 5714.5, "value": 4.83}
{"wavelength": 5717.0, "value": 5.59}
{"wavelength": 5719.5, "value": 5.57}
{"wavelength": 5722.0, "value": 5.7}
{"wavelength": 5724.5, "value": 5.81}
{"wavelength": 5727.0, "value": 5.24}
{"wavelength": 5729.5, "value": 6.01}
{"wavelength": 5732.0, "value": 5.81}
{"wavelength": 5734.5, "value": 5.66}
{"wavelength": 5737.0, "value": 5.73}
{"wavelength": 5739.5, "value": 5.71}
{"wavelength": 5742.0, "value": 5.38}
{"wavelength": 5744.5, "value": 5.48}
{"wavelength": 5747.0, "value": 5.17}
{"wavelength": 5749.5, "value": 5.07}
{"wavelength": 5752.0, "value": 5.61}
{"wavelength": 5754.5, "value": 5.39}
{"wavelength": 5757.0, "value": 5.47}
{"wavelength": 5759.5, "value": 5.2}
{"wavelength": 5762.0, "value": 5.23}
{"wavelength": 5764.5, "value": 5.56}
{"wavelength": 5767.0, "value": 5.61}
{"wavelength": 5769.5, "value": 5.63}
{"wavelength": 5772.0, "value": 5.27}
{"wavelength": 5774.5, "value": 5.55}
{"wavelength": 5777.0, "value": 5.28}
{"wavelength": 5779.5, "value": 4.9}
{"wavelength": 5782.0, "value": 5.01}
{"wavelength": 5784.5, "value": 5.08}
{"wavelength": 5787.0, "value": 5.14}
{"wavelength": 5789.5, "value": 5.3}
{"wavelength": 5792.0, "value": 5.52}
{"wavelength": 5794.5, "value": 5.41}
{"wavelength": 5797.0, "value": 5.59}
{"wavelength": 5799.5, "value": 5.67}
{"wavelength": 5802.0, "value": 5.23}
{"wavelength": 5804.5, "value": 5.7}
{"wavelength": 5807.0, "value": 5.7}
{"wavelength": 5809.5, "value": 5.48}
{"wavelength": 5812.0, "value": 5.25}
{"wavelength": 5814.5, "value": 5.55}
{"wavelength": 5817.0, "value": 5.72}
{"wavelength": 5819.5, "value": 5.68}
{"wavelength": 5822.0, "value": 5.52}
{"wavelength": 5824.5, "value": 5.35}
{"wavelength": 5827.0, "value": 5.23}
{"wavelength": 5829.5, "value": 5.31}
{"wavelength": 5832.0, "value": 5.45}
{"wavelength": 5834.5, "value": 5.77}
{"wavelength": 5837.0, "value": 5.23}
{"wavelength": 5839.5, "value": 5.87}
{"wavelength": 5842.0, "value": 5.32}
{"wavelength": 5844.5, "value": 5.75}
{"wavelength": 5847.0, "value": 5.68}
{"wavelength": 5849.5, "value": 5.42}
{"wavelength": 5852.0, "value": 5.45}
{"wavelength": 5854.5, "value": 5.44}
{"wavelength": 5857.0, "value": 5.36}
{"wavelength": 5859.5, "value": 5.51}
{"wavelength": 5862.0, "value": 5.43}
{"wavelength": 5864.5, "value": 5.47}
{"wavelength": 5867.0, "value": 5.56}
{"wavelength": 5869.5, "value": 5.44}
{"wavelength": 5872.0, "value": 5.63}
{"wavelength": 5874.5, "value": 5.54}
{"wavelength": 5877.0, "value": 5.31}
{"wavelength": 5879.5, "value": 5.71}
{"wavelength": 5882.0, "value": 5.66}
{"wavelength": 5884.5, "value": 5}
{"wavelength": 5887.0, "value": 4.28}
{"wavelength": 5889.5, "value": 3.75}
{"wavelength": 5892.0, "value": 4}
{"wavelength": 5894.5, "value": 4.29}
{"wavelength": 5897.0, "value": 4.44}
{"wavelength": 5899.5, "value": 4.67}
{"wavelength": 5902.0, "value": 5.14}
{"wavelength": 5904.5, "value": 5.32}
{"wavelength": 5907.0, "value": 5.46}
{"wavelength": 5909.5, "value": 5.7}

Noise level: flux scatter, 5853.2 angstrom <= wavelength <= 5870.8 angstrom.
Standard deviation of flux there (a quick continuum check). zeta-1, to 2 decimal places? 0.06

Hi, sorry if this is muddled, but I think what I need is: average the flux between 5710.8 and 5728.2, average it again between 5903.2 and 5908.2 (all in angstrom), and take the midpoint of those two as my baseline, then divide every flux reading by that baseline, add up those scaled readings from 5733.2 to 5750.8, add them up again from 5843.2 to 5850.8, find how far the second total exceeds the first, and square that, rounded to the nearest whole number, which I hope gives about 16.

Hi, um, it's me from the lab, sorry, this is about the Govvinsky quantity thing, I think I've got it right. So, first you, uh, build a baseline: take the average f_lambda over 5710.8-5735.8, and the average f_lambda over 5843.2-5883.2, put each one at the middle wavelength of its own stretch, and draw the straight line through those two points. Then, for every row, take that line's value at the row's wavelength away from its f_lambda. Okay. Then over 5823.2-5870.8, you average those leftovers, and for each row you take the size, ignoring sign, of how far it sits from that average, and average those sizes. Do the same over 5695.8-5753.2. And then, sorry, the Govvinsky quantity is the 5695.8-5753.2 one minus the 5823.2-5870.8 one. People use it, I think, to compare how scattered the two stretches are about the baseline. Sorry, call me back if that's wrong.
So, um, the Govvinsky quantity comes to 0.15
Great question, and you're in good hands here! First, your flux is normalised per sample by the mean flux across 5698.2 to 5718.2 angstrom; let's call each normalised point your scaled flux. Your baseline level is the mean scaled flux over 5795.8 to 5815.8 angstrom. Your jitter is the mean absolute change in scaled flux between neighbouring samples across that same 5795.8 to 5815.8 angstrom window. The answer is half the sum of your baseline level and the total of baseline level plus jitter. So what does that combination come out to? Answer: 1.10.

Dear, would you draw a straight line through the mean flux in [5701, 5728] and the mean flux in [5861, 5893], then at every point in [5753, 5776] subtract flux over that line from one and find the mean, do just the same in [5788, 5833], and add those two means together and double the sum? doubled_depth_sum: -0.18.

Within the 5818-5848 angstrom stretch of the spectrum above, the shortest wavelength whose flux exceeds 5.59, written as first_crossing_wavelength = 5819.5 angstrom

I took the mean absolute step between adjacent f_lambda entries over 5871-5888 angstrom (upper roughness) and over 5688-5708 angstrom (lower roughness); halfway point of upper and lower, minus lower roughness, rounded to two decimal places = 0.10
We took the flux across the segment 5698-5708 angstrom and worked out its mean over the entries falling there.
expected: 5.17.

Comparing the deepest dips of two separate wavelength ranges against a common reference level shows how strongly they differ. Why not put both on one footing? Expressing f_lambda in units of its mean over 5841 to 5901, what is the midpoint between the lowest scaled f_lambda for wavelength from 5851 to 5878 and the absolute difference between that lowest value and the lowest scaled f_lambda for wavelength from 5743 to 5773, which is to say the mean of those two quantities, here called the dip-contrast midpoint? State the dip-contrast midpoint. 0.54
